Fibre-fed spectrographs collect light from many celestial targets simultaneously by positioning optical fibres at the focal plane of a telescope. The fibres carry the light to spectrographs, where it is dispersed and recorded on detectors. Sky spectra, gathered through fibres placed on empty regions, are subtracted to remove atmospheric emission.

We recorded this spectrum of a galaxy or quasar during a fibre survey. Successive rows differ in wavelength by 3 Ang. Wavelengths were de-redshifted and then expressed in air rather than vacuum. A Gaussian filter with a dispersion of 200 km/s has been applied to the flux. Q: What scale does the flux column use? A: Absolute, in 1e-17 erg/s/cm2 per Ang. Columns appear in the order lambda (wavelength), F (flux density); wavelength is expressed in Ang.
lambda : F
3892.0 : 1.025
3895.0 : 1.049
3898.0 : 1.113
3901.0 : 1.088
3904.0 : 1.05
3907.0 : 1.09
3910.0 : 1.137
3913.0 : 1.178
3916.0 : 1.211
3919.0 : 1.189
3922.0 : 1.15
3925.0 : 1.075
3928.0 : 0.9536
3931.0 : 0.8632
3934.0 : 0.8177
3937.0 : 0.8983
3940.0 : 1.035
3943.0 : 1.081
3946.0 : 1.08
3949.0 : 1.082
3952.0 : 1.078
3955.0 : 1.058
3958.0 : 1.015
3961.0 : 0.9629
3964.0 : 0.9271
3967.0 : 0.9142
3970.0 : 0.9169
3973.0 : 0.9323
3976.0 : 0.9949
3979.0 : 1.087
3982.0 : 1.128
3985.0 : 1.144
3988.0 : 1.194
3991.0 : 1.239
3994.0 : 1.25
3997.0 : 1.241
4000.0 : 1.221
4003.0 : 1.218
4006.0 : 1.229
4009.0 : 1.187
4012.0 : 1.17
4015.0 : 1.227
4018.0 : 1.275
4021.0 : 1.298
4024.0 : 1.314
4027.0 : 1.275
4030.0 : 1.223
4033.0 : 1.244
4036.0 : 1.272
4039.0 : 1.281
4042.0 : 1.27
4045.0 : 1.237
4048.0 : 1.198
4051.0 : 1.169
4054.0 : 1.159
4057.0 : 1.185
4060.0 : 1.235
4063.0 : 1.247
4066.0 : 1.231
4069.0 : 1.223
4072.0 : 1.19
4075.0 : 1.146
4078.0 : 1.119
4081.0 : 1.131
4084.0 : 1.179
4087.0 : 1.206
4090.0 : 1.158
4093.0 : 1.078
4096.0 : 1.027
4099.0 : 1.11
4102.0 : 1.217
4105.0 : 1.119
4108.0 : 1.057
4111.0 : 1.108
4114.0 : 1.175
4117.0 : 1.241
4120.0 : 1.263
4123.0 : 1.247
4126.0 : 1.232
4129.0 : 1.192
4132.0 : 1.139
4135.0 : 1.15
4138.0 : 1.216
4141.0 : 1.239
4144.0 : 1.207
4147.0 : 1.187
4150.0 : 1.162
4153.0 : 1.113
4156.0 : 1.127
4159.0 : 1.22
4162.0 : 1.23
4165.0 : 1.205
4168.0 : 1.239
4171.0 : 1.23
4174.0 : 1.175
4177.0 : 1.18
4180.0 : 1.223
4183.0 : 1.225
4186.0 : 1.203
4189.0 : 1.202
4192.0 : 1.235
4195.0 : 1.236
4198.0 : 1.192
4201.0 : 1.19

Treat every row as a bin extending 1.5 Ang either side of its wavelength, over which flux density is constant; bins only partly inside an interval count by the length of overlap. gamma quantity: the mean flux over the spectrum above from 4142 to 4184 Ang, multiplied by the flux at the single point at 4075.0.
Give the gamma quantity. 1.4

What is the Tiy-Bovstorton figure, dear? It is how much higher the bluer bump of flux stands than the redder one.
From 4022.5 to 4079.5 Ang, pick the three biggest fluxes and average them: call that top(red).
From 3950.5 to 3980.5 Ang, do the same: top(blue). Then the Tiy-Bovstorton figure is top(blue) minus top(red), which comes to -0.22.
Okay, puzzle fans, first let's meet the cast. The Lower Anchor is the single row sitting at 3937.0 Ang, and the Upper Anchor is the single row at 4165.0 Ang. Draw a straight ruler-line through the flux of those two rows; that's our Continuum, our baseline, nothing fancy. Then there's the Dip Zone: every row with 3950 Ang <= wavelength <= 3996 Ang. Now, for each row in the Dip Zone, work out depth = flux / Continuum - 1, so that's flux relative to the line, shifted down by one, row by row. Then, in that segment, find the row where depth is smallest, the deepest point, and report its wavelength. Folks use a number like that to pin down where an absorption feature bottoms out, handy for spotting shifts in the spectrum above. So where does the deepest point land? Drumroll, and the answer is 3970.0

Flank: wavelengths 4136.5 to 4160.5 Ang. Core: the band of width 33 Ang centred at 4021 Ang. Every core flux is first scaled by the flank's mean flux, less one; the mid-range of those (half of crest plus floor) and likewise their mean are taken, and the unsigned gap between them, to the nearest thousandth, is 0.004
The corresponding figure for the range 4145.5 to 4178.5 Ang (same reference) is 0.010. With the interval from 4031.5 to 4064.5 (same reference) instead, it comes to 0.006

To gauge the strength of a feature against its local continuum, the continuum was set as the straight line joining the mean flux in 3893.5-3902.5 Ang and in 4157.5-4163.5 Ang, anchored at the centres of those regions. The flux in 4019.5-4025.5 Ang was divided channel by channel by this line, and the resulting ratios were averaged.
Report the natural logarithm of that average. 0.13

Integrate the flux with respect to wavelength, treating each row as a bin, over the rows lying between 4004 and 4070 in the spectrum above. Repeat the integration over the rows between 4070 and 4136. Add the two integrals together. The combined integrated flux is 158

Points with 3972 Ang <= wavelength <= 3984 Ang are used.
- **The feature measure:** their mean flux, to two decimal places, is 1.04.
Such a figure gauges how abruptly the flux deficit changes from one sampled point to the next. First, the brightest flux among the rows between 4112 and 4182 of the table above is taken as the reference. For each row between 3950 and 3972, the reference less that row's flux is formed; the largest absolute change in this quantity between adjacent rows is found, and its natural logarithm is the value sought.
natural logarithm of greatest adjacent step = -3.0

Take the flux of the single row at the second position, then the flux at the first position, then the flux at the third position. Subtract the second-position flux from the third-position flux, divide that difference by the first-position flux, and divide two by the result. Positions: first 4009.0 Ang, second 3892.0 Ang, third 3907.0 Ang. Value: 37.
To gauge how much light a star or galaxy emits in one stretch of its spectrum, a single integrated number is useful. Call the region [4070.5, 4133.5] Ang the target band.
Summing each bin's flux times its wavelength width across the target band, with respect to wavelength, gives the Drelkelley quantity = 73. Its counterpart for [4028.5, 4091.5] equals 76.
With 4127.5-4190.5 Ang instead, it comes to 75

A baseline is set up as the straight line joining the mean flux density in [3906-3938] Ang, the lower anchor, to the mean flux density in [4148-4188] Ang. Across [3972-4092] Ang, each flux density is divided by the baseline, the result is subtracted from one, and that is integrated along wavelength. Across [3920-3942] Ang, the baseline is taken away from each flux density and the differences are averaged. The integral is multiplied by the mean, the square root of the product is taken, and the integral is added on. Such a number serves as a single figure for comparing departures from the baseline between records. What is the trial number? -8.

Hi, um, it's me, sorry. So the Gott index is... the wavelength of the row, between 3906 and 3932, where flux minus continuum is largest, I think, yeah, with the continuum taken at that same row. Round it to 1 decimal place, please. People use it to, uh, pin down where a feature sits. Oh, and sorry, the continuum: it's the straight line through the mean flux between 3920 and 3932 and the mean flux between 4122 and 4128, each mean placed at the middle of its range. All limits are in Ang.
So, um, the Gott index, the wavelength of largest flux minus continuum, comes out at 3916.0 Ang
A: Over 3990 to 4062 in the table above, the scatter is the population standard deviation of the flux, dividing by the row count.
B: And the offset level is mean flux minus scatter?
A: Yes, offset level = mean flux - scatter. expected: 1.19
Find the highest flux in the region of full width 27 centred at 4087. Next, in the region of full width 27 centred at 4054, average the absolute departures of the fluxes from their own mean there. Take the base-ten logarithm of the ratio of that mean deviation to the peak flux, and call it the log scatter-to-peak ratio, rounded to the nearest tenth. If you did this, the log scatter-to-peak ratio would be -1.6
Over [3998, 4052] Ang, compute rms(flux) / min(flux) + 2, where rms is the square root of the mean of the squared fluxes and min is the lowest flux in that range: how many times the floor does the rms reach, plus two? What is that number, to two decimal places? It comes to 3.06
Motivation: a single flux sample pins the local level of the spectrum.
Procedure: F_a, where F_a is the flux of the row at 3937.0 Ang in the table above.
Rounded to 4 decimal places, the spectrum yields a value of 0.8983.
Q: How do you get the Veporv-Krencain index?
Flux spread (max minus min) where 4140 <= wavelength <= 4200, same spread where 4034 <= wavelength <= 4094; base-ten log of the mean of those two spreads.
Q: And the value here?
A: -0.78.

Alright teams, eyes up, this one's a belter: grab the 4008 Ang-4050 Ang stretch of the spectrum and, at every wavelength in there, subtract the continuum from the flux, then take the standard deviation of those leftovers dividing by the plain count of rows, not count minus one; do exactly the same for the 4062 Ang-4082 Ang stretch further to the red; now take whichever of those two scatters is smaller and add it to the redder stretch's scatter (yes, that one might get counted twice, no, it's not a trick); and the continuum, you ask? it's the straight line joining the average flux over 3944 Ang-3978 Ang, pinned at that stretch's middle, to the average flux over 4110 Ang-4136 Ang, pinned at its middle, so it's 0.096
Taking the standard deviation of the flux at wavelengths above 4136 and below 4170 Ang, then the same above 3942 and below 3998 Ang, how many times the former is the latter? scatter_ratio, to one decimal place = 2.6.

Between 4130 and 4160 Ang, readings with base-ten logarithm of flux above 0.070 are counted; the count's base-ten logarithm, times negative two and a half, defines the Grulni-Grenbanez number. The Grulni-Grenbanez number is -1.75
